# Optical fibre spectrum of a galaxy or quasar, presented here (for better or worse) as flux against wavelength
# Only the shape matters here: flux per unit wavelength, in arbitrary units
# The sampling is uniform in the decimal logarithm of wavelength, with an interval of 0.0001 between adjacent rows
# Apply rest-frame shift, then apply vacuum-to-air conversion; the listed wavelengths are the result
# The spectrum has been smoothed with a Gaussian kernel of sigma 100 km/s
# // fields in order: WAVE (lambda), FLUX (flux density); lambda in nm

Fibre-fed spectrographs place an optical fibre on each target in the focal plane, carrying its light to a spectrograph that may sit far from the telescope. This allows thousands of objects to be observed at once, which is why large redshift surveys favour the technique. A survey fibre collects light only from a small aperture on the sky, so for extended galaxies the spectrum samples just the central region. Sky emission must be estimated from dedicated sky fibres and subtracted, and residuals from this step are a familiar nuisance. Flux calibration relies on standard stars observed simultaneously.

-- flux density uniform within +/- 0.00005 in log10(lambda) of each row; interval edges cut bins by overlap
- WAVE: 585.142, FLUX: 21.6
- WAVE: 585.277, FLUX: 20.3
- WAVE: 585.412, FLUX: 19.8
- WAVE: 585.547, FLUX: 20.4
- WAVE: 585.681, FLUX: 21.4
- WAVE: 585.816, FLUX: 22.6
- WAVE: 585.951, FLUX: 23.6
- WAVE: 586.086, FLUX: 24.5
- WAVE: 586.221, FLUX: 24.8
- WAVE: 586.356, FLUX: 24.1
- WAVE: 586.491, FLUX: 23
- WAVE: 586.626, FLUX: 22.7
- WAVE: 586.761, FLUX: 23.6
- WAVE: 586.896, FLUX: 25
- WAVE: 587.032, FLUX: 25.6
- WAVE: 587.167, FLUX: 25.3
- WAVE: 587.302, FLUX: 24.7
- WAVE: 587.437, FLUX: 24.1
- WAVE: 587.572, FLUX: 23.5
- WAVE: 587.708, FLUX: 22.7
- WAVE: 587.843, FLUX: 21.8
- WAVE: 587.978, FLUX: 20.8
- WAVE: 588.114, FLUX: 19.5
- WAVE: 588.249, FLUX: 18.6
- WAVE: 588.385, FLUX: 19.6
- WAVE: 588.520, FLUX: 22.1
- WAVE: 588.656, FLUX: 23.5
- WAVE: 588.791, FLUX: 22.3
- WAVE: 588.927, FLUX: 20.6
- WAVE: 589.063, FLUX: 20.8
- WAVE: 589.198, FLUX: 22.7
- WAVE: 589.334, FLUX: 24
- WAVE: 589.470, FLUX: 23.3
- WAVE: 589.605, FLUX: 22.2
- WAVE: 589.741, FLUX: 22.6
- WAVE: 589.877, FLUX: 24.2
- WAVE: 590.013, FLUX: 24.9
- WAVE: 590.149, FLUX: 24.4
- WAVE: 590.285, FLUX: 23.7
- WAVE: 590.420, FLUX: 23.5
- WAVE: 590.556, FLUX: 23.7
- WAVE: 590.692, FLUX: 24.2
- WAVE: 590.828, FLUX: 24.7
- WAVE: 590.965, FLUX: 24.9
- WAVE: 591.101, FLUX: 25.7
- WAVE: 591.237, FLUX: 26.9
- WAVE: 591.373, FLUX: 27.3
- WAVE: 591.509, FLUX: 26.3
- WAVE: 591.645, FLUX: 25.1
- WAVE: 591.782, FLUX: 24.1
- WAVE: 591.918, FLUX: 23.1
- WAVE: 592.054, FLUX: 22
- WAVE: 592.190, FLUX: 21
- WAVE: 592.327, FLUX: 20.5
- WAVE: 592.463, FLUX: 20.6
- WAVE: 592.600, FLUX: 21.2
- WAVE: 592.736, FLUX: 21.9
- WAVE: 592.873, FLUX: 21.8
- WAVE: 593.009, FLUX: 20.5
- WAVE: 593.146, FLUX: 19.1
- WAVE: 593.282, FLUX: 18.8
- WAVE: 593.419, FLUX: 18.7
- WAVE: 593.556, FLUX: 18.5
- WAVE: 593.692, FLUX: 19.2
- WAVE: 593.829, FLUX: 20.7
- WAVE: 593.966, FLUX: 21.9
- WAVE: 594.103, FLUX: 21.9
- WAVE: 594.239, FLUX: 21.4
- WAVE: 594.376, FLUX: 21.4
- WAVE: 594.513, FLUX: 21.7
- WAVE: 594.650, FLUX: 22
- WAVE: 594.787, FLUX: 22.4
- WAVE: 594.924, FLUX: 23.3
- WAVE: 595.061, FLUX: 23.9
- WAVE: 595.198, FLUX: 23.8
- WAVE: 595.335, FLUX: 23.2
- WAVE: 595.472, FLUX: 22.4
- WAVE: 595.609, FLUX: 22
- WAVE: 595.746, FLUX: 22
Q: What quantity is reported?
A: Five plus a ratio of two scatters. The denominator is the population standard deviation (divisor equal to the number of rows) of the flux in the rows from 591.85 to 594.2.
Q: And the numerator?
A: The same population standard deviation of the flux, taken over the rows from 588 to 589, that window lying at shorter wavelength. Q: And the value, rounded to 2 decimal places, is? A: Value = 6.23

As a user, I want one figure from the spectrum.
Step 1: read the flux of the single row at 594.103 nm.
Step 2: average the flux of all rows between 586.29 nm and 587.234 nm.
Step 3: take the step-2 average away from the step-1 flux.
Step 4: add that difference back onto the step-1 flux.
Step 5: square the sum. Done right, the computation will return 385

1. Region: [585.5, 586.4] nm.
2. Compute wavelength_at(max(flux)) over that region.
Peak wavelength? 586.221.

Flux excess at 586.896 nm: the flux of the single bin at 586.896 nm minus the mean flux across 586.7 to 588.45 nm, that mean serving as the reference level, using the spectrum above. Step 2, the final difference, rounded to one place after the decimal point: 2.3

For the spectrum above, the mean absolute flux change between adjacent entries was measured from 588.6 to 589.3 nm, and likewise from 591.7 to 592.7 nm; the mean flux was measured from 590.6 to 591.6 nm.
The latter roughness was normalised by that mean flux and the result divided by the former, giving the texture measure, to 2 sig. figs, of 0.022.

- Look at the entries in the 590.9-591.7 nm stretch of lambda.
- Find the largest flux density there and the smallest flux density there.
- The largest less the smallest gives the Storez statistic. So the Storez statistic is 2.4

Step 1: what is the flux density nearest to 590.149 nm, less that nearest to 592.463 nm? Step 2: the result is 3.8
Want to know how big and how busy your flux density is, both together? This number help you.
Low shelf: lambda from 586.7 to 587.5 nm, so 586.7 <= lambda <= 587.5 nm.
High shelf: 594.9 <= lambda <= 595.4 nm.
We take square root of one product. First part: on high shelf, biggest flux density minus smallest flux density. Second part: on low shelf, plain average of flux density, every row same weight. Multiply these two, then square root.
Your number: 4.2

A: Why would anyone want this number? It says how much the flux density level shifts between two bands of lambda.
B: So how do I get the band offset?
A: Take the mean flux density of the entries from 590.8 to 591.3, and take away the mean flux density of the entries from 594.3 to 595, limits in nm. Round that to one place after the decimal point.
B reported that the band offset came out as 3.4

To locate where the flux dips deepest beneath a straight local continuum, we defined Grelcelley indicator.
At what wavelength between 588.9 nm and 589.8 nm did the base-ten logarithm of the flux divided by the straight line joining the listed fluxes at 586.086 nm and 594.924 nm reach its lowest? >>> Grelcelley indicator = 588.927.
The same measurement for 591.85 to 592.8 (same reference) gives 592.327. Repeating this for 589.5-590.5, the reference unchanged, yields 589.605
